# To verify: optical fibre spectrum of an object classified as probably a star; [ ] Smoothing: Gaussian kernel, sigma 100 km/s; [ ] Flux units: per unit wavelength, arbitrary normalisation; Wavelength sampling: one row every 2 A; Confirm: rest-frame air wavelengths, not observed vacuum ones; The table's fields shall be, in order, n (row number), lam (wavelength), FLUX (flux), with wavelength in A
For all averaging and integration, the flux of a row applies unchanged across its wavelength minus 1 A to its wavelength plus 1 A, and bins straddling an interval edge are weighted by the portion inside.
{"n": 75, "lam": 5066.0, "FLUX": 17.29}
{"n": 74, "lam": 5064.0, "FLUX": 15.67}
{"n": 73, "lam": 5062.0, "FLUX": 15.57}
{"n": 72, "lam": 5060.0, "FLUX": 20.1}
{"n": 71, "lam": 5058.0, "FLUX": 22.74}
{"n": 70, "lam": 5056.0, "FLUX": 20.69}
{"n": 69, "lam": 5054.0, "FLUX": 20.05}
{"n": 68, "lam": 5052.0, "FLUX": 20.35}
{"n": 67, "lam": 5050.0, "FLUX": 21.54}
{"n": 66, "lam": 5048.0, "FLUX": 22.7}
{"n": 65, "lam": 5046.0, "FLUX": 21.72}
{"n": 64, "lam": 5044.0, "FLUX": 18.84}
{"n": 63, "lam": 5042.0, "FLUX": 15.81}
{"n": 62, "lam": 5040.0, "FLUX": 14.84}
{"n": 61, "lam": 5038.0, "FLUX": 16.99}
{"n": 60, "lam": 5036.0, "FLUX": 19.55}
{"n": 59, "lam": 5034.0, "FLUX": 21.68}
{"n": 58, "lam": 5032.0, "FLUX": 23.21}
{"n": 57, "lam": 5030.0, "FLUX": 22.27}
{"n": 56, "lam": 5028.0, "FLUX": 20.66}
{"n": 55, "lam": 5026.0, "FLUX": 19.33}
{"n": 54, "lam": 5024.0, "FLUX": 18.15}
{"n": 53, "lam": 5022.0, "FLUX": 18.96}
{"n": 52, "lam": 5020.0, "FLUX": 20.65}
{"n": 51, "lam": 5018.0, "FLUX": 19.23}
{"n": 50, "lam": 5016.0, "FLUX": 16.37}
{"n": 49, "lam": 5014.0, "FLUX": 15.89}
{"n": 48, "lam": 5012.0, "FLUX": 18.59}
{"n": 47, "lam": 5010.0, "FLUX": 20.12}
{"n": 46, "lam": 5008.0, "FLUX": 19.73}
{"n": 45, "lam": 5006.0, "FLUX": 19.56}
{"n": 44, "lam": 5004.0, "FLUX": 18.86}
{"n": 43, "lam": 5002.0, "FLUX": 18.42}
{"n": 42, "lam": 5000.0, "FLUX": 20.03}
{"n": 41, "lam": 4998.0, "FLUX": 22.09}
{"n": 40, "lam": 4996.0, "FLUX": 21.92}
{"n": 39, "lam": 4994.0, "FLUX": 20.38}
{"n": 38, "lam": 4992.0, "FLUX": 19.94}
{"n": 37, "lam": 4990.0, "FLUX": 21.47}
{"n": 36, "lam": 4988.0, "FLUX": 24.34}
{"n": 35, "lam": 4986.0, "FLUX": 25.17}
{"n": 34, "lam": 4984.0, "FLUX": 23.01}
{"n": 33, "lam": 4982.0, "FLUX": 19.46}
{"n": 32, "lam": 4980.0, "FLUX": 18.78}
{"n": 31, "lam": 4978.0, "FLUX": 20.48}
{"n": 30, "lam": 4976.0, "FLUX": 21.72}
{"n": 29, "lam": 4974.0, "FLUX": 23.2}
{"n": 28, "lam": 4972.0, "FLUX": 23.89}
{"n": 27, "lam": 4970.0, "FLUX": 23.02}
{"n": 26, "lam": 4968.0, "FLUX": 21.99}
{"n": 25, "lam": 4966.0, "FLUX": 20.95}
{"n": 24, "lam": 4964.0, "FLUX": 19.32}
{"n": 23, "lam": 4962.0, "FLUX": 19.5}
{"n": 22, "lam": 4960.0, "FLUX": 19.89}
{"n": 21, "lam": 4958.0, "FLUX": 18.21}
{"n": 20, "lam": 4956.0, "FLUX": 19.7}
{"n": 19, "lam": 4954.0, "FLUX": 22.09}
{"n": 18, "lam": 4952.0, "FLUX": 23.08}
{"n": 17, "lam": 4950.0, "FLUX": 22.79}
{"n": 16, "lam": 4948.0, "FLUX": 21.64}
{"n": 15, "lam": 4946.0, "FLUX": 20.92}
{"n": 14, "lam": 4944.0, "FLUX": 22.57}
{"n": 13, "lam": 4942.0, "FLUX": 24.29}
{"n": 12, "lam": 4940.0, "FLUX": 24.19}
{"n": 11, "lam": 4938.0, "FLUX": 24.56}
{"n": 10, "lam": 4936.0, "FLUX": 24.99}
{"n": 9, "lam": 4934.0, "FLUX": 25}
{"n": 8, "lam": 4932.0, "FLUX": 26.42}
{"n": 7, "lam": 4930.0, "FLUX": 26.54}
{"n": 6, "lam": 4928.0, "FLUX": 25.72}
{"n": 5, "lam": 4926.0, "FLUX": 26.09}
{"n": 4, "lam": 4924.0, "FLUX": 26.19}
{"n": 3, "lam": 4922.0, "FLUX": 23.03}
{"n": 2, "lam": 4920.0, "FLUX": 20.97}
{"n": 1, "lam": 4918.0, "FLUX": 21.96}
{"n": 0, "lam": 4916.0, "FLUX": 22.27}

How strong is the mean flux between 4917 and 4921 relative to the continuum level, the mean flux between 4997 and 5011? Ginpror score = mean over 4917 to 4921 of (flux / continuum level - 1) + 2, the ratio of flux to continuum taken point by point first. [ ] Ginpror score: 2.08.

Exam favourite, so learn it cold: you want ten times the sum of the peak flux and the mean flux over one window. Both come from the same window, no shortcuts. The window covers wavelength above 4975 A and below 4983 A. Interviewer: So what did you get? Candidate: 418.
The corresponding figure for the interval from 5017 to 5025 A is 399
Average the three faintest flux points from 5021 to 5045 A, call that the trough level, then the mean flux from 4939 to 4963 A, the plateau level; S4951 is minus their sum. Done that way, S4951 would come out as -37.5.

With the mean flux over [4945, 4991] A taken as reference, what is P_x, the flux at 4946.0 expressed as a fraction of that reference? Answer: 0.97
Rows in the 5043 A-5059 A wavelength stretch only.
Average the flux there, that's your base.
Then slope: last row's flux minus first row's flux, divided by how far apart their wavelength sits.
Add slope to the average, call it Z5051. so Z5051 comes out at 21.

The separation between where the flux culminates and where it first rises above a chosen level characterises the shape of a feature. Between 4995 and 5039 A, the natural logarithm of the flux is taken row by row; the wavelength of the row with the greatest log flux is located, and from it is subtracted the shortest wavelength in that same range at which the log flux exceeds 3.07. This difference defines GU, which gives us 36 A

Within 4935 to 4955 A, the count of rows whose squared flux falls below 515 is 4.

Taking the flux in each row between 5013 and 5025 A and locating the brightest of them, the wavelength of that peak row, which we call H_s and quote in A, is 5020.0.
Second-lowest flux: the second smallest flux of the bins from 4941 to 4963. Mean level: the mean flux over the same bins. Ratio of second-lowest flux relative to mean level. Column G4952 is 0.914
